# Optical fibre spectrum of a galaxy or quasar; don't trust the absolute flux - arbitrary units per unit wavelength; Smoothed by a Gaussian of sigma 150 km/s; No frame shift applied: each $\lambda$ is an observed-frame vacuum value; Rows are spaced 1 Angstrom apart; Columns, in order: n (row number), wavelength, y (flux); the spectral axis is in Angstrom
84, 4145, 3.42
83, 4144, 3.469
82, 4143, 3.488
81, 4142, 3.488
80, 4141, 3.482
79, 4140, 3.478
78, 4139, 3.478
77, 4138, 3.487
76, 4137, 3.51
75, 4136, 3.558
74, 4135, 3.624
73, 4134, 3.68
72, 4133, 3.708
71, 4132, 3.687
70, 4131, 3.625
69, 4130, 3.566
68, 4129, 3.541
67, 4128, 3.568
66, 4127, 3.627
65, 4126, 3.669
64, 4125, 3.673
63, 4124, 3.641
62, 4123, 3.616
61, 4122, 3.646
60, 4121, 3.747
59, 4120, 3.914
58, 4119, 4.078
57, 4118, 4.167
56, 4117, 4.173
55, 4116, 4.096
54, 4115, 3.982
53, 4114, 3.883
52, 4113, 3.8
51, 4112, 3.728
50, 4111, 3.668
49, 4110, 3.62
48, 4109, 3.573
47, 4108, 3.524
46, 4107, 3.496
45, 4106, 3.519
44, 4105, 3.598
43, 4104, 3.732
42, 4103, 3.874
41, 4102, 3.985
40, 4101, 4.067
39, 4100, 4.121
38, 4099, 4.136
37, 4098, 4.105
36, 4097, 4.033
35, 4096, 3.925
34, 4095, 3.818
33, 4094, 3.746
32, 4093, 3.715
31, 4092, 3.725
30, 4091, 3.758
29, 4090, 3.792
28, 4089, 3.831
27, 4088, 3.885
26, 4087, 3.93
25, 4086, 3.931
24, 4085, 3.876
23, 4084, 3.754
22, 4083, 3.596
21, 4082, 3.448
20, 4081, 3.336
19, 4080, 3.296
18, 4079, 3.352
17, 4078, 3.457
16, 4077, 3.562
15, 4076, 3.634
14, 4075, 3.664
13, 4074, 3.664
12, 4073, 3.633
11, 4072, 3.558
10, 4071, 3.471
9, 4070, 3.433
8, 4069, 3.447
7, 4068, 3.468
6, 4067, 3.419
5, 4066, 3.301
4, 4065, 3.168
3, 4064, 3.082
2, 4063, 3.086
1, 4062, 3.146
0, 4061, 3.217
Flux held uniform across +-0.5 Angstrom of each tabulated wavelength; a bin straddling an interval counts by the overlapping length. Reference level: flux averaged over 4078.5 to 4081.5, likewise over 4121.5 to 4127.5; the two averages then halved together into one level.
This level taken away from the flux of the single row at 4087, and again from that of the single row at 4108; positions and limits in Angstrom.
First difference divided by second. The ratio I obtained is 12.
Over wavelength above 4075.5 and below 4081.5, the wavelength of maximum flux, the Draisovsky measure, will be 4076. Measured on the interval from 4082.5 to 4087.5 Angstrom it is 4086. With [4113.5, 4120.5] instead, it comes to 4117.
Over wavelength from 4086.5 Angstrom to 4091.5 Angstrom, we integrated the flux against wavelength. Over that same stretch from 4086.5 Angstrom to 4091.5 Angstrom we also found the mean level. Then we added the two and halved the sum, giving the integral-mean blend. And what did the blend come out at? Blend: 11.5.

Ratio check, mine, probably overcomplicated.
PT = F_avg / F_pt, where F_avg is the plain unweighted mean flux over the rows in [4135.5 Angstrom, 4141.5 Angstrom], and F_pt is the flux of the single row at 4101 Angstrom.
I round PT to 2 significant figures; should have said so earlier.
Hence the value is 0.86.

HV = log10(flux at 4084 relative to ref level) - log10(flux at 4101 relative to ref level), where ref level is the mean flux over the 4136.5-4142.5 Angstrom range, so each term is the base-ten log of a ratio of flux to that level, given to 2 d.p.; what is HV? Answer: -0.03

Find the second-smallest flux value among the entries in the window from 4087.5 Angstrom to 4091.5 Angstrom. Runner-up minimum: 3.792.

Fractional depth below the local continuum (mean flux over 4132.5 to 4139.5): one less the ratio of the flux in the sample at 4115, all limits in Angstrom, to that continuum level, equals -0.11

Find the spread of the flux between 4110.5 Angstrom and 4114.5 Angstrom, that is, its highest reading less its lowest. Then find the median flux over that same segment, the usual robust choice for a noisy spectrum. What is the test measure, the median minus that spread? 3.55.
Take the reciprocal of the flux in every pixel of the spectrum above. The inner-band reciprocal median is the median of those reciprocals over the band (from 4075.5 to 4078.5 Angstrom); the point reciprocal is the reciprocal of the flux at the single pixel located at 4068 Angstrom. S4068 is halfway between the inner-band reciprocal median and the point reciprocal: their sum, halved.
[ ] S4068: 0.285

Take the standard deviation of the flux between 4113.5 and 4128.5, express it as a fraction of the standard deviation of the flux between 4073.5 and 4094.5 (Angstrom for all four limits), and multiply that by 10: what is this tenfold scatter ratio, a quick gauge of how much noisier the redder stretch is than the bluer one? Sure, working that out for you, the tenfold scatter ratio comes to 11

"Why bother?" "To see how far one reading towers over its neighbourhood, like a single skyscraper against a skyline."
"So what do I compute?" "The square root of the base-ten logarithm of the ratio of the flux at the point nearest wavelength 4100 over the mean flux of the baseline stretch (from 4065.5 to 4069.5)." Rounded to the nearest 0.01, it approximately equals 0.29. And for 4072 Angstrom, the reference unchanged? 0.14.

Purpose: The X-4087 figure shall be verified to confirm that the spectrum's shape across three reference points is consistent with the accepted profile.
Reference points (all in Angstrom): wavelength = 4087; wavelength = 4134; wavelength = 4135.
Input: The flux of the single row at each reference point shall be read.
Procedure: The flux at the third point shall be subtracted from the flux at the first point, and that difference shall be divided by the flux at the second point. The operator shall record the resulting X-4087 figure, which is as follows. 0.08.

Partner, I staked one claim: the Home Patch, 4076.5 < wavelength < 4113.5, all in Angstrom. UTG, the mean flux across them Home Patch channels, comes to 3.74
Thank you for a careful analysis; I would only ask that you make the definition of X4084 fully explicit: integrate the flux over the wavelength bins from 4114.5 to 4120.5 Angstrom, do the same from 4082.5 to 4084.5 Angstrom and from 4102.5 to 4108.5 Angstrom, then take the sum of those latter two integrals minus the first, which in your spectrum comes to 4.7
